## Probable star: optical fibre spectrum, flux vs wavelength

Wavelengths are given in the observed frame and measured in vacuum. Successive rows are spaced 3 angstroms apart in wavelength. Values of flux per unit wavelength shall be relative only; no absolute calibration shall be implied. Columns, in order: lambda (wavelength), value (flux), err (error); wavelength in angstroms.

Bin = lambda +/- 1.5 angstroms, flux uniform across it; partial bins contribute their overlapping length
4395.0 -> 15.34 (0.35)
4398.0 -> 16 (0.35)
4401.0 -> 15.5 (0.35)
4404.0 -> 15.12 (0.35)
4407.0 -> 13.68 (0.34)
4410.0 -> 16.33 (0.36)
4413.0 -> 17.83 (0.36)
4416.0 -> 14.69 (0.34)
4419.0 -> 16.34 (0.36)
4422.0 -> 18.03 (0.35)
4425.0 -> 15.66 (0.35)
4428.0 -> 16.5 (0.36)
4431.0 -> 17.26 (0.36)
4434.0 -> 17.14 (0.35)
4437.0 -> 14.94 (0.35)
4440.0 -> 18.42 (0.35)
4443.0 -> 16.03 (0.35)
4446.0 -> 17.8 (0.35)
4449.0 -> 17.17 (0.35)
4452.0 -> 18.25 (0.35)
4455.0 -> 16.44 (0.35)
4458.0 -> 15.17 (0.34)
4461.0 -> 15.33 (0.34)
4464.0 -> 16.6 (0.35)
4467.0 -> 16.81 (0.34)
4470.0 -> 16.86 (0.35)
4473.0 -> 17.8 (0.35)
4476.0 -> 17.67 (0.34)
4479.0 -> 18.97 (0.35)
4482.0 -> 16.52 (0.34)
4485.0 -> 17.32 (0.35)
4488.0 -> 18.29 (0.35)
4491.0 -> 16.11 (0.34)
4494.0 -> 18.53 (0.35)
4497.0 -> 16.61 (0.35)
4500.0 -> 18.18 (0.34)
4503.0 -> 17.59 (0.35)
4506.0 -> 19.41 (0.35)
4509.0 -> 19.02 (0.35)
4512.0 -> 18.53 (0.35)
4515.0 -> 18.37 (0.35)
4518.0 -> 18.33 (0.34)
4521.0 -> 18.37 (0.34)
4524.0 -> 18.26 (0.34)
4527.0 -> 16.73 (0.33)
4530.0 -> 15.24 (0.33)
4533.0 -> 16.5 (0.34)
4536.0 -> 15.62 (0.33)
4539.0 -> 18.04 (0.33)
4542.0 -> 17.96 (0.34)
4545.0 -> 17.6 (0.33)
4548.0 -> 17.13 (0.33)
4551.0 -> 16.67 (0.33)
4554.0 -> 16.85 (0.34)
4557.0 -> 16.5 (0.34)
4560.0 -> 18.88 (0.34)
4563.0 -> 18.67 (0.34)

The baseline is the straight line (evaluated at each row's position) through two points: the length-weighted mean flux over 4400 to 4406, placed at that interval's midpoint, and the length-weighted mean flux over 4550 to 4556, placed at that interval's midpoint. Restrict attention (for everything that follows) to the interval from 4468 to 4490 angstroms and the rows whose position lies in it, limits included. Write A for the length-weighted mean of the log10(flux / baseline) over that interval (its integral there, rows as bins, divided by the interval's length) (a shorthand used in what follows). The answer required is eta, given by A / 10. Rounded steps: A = 0.041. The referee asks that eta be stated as 0.0041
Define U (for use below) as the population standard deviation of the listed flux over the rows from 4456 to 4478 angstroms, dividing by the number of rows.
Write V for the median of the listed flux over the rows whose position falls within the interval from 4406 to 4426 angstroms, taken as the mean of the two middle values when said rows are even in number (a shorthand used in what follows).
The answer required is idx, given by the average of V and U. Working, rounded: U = 0.95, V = 16.3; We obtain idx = 8.6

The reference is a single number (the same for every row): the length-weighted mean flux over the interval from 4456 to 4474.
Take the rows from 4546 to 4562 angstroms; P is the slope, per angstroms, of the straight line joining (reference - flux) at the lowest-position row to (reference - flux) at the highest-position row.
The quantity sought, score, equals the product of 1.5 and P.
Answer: -0.22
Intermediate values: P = -0.146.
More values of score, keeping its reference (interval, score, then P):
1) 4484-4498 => 0.09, 0.059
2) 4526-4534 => 0.06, 0.038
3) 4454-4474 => -0.11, -0.076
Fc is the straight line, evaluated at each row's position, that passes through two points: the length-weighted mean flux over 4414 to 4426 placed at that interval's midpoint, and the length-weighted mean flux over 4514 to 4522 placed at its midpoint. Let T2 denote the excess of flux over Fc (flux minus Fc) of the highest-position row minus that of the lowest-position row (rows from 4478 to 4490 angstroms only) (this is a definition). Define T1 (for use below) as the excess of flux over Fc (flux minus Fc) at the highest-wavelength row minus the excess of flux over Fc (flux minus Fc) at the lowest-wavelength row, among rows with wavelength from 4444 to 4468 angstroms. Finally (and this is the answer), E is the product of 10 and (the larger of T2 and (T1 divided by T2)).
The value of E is 16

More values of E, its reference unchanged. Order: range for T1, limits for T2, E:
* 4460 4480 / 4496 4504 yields 38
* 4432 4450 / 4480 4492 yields 5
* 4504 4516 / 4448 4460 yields 6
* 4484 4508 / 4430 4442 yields 17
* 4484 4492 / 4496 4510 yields 22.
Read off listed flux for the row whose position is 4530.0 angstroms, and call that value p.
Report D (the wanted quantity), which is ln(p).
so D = 2.72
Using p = 15.24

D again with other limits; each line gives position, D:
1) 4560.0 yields 2.94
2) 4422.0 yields 2.89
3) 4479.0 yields 2.94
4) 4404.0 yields 2.72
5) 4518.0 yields 2.91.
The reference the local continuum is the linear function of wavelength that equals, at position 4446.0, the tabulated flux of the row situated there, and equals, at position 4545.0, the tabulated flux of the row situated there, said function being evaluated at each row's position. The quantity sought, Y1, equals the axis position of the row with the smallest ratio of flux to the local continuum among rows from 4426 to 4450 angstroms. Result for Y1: 4437.0 angstroms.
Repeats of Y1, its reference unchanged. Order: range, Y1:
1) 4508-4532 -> 4530.0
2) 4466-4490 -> 4482.0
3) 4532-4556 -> 4536.0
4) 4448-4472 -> 4458.0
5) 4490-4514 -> 4491.0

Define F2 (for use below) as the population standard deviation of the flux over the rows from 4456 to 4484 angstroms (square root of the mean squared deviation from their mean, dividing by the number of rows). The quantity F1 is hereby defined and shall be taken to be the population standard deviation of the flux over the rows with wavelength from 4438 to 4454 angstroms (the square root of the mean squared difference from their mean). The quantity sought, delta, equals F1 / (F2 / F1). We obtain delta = 0.7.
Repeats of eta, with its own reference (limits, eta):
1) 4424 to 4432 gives 0.0028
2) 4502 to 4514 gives 0.0060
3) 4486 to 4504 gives 0.0036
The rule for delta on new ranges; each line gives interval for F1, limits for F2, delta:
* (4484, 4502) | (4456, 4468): 1.1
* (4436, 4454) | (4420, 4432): 1.8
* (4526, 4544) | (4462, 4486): 1.5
